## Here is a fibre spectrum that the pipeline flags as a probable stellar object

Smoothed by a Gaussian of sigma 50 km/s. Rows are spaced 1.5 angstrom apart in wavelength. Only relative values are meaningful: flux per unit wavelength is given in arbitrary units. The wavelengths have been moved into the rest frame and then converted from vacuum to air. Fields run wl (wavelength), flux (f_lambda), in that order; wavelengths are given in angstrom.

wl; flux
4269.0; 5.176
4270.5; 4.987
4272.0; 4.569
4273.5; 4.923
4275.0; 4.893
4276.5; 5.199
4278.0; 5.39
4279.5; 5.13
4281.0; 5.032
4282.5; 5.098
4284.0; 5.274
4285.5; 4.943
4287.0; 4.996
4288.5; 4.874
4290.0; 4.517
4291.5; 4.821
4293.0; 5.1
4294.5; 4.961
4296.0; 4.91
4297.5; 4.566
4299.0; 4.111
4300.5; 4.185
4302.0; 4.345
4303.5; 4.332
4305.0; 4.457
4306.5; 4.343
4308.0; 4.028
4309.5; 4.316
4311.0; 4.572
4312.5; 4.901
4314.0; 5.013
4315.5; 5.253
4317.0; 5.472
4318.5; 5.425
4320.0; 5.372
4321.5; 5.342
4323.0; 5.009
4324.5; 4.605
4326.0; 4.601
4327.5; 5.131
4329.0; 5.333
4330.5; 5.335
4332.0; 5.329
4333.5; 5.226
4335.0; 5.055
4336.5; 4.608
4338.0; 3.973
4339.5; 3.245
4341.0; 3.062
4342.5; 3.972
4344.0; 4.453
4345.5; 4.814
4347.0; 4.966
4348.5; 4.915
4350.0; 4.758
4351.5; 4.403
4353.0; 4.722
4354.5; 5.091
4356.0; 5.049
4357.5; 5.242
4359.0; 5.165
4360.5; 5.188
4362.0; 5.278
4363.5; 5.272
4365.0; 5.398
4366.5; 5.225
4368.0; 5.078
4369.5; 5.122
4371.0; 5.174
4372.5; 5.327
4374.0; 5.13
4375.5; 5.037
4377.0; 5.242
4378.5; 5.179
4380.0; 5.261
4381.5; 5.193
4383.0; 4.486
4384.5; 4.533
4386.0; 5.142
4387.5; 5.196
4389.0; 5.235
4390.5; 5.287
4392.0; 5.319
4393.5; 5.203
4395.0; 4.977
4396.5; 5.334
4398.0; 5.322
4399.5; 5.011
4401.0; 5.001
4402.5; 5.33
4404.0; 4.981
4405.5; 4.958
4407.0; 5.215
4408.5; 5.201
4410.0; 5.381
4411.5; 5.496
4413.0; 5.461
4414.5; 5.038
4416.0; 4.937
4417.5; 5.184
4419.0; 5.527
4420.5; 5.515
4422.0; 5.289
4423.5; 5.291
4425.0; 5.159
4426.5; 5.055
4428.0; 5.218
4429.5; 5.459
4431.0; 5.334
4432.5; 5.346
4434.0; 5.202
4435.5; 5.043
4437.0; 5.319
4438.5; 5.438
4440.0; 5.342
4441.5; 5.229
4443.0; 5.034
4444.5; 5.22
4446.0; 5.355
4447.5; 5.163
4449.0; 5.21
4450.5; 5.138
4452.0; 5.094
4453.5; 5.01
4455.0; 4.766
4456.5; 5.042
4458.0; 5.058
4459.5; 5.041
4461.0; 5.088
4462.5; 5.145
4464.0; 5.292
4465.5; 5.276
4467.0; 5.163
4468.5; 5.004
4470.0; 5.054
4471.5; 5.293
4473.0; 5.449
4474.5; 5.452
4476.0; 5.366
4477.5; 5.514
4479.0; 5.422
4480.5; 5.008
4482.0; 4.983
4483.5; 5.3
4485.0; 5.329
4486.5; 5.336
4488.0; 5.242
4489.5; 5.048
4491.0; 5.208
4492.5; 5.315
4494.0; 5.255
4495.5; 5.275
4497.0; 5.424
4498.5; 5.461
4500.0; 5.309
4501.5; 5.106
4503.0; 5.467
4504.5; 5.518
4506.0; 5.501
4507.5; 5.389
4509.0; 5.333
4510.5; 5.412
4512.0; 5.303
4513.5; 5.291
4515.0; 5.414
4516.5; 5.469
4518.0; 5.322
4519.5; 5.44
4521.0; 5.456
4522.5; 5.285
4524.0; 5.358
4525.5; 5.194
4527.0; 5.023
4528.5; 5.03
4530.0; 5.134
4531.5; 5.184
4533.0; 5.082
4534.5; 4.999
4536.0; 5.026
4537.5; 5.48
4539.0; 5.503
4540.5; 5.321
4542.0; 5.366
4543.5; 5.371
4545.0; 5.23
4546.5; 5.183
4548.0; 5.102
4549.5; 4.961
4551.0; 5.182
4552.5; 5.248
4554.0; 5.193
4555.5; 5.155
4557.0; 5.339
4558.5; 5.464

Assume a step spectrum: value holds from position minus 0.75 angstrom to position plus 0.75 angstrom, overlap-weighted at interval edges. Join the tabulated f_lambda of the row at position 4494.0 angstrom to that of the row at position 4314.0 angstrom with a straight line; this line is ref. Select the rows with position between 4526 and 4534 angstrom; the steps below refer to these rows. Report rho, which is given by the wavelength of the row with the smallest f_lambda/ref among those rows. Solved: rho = 4527.0 angstrom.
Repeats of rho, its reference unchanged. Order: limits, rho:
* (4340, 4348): 4341.0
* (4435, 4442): 4435.5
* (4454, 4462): 4455.0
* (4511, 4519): 4513.5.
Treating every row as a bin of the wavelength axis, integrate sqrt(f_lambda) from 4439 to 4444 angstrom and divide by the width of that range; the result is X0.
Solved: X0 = 2.28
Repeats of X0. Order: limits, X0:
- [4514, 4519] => 2.32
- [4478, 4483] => 2.27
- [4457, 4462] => 2.25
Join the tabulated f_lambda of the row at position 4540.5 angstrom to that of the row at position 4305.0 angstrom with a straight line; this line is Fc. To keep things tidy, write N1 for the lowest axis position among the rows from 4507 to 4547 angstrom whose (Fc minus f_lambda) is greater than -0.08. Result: 4513.5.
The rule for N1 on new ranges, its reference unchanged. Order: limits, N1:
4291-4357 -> 4299.0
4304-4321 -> 4305.0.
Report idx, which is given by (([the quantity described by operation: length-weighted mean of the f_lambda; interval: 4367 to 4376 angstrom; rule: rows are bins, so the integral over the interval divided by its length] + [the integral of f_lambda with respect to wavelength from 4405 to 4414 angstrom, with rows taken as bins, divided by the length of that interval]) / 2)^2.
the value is 27.2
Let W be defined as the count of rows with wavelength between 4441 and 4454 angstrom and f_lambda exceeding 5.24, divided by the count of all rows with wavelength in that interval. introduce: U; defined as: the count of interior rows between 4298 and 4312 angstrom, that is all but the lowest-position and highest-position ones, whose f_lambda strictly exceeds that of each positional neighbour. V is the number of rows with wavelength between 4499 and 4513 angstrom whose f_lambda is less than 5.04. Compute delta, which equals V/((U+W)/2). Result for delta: 0.0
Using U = 2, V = 0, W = 0.1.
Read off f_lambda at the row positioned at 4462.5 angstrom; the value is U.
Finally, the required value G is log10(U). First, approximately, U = 5.145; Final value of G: 0.711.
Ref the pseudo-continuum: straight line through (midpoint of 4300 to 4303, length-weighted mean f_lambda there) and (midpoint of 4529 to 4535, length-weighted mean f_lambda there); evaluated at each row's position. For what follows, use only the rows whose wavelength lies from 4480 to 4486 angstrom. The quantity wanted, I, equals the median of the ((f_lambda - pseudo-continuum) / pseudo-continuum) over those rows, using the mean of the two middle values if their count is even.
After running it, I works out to 0.05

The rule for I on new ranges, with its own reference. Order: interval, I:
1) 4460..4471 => 0.06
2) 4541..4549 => 0.02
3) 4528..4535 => 0.00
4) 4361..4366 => 0.17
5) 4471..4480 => 0.11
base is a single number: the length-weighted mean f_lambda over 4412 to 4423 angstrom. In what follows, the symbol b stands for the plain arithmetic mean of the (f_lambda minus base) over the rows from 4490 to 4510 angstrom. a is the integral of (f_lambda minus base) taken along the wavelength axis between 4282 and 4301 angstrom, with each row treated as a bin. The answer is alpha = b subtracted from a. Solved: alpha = -9.2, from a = -9.2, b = 0.1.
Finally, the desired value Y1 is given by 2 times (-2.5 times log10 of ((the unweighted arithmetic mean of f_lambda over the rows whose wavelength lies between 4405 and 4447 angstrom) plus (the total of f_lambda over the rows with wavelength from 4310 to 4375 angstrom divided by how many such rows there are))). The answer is -5.04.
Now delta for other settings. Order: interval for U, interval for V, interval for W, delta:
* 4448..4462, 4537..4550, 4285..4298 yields 2.0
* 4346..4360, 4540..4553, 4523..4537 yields 0.9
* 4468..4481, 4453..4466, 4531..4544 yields 1.6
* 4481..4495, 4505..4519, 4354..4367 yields 0.0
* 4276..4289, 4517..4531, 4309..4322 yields 1.1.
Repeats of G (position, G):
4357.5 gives 0.719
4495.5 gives 0.722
